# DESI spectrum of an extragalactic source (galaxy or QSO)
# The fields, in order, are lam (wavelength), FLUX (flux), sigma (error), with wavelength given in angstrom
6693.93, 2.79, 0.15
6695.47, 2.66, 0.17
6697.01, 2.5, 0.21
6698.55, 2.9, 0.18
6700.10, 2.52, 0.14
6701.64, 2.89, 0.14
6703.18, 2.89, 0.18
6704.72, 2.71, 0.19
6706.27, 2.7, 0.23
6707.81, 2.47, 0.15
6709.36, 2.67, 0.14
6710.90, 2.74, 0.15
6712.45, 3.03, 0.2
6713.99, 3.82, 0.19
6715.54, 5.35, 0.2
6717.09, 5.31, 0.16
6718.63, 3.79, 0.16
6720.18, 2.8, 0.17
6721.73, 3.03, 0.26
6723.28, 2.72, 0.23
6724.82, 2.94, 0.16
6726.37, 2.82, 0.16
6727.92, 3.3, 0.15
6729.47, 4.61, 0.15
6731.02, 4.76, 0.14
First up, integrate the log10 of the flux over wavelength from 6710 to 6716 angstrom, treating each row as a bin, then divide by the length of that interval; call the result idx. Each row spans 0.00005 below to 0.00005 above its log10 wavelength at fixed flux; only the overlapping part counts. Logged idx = 0.546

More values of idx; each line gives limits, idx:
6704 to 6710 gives 0.420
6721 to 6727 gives 0.459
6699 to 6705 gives 0.441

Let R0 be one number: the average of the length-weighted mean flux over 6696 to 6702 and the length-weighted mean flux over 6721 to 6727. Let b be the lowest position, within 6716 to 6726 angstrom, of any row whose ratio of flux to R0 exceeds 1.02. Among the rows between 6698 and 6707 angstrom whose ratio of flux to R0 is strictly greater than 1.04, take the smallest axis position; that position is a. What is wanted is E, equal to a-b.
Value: -18.5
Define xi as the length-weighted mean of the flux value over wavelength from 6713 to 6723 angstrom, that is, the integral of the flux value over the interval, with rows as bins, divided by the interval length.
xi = 3.9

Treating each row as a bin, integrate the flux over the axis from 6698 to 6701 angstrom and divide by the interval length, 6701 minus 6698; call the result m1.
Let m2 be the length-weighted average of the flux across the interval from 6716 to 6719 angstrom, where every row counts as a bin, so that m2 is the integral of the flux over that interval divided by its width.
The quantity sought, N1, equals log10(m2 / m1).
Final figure 0.24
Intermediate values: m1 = 2.70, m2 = 4.7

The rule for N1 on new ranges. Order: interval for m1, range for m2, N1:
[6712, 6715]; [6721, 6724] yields -0.10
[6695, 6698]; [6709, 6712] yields 0.02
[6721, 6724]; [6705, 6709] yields -0.04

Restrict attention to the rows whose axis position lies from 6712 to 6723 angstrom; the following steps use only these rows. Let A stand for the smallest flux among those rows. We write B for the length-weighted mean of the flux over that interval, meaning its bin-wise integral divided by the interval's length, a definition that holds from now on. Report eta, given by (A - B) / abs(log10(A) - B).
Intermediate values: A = 2.8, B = 3.85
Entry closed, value -0.31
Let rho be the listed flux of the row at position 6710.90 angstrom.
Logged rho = 2.74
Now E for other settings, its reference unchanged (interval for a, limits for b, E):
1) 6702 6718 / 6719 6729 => -9.3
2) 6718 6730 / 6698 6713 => 20.1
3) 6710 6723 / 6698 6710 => 13.9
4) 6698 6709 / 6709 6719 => -13.9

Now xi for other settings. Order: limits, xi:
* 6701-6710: 2.7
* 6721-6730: 3.2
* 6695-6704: 2.7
